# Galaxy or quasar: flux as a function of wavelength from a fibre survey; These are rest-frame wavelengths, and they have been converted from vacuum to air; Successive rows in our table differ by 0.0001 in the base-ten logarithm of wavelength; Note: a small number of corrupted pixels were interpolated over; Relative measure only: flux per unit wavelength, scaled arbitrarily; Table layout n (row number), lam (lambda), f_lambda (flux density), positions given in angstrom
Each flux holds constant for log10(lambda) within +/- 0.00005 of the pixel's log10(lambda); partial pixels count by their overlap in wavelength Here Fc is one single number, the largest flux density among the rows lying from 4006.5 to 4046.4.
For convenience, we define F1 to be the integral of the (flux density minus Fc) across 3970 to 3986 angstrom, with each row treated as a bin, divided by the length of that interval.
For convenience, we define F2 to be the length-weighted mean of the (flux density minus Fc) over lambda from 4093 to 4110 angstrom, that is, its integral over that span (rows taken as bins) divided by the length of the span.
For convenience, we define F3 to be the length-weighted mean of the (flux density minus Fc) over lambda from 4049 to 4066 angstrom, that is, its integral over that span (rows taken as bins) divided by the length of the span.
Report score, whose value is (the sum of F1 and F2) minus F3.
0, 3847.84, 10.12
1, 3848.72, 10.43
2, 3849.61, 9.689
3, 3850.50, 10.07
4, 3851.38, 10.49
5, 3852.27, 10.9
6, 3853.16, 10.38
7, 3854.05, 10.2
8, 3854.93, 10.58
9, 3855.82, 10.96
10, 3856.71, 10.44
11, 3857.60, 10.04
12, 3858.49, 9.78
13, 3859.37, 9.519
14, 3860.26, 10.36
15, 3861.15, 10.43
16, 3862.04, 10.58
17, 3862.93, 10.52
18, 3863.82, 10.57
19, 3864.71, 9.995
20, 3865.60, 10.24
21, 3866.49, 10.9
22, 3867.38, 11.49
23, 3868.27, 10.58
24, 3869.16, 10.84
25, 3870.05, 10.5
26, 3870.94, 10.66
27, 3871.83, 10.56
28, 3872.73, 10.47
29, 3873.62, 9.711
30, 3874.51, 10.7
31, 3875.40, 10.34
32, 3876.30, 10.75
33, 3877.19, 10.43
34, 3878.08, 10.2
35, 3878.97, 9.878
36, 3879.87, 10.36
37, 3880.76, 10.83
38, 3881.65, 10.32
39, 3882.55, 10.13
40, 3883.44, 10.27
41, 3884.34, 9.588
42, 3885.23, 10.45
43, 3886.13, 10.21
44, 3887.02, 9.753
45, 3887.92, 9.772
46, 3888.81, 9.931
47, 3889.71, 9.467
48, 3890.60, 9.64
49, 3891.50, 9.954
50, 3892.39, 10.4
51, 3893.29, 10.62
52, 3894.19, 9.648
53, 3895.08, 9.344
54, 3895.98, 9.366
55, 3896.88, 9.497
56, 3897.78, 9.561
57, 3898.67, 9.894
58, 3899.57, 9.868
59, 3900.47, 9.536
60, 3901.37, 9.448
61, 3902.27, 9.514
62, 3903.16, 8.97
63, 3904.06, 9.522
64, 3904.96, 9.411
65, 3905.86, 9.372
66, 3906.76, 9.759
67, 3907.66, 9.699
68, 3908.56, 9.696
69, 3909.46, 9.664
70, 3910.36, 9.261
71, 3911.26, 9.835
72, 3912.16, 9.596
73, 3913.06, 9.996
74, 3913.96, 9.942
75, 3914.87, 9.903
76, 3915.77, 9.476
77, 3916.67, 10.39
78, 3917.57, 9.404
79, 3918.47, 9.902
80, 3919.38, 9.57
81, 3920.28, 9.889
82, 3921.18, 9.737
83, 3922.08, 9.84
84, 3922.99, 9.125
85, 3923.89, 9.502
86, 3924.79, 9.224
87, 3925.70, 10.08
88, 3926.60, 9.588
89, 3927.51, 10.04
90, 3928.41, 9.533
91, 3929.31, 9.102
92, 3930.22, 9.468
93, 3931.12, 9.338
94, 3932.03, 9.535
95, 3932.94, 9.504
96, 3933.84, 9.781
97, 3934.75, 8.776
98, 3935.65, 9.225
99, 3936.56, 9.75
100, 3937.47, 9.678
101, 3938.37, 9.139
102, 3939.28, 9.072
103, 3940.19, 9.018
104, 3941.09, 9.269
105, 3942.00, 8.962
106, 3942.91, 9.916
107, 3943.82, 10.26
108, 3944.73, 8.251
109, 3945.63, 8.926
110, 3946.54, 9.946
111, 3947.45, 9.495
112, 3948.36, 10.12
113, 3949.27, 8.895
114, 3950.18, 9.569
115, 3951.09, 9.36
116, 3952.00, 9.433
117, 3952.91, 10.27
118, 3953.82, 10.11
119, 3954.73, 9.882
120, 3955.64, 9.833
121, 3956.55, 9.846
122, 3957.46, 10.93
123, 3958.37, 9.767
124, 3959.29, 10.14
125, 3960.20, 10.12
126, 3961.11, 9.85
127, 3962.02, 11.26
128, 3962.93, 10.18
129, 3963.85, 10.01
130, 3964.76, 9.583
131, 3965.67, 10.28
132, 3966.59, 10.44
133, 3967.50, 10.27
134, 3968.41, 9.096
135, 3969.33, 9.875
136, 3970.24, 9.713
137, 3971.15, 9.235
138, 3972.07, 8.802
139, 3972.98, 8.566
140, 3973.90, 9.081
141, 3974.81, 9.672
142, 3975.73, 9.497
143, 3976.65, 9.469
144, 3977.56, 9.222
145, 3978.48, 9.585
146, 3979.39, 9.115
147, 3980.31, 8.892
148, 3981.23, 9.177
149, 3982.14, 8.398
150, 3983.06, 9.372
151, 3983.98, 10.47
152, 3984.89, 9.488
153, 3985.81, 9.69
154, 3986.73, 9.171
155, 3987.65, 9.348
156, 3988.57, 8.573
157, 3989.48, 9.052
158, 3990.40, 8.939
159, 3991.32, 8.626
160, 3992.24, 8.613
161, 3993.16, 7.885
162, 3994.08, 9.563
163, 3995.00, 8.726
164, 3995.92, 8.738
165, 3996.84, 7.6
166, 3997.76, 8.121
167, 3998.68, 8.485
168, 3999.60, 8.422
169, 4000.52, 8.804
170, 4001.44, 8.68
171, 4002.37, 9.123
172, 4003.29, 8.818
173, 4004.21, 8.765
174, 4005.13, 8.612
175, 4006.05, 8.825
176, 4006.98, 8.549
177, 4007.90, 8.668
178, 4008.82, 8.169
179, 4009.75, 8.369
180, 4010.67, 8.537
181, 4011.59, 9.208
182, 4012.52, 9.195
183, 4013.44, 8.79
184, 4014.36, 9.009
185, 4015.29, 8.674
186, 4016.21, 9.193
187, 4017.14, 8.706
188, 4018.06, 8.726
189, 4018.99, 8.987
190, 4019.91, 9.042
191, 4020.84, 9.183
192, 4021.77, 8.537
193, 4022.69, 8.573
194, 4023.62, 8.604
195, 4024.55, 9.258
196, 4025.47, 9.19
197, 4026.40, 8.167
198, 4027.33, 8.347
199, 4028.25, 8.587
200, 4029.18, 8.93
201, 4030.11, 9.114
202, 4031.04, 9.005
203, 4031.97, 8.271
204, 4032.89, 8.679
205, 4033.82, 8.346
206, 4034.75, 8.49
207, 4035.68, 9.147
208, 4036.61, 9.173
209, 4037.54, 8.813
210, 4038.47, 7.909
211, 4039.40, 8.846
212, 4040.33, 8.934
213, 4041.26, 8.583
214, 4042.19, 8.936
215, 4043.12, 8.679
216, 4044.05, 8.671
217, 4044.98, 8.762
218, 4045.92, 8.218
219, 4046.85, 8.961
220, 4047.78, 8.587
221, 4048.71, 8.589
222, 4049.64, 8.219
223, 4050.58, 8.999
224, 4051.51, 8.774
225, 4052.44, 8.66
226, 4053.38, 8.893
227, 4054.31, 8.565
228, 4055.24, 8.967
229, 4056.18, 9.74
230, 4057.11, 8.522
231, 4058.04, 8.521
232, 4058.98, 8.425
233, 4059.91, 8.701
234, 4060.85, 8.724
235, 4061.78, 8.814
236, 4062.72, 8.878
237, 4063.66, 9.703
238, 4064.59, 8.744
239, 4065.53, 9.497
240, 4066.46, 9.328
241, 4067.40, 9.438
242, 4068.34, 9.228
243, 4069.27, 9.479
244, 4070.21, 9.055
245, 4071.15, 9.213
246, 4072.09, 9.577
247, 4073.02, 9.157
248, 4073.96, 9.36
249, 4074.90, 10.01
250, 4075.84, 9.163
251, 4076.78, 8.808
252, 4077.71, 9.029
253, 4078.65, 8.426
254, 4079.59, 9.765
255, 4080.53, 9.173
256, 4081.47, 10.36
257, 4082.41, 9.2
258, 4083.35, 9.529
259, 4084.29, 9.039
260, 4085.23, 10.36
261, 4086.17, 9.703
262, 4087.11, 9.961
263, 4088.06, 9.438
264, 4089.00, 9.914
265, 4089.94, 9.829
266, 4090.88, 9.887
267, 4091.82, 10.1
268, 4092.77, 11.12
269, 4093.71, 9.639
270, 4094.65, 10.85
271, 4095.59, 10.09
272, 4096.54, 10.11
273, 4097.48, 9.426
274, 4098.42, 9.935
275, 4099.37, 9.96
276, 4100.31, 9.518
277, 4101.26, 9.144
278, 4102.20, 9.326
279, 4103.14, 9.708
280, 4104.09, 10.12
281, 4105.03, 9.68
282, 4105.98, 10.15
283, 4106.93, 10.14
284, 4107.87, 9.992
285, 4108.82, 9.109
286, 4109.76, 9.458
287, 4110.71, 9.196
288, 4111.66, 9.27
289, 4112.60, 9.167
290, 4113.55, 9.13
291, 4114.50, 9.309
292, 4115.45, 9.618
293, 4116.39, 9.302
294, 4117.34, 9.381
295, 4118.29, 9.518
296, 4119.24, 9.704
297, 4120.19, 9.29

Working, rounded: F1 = 0.03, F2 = 0.6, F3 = -0.4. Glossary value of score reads 1.0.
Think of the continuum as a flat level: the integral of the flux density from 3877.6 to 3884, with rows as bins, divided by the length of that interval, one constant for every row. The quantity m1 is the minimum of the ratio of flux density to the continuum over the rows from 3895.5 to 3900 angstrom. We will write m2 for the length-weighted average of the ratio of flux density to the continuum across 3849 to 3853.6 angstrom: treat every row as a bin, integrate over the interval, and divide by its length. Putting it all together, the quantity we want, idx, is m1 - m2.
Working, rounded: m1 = 0.912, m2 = 1.00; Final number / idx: -0.09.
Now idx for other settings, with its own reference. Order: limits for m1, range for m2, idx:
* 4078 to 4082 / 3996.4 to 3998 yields 0.06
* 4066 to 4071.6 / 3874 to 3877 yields -0.15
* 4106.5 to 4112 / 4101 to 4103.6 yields -0.03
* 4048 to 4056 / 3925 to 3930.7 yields -0.14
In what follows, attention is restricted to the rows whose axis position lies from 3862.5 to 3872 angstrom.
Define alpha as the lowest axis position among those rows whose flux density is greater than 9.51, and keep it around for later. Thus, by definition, 3862.93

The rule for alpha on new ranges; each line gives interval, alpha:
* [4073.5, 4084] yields 4074.90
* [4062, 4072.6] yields 4063.66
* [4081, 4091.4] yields 4081.47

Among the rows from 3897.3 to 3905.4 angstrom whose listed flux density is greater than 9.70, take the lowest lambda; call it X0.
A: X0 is 3898.67 angstrom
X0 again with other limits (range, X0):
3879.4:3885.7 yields 3879.87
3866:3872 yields 3866.49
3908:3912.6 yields 3911.26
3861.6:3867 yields 3862.04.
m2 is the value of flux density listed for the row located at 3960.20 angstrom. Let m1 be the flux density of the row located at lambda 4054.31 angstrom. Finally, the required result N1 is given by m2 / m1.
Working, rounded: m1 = 8.565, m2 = 10.12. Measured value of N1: 1.18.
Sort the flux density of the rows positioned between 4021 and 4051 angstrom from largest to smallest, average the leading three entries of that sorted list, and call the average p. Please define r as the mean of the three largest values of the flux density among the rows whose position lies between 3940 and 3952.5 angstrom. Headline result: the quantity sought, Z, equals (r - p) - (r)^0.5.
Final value -2.3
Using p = 9.21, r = 10.1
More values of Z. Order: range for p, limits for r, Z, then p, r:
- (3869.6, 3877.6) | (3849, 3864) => -3.2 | 10.70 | 10.8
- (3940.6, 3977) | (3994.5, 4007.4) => -4.9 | 10.88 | 8.9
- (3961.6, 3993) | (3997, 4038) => -4.5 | 10.72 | 9.2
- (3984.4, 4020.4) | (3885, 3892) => -2.6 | 9.58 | 10.2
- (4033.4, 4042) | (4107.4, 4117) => -2.5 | 9.08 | 9.7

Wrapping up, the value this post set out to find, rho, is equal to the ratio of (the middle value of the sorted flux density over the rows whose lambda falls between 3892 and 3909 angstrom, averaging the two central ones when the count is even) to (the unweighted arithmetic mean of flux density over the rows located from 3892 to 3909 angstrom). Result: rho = 0.99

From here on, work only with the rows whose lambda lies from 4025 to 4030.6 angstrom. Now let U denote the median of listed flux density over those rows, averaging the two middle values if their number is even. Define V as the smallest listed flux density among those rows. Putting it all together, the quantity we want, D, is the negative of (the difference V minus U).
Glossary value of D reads 0.6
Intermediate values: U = 8.8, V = 8.167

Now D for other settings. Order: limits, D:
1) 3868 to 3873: 0.1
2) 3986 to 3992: 0.4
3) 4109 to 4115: 0.1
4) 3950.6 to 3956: 0.5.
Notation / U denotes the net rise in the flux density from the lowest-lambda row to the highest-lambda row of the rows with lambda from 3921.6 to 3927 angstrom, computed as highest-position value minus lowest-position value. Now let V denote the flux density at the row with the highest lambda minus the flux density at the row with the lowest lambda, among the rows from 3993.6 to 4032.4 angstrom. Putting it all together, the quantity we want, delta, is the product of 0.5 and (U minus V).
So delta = 0.52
